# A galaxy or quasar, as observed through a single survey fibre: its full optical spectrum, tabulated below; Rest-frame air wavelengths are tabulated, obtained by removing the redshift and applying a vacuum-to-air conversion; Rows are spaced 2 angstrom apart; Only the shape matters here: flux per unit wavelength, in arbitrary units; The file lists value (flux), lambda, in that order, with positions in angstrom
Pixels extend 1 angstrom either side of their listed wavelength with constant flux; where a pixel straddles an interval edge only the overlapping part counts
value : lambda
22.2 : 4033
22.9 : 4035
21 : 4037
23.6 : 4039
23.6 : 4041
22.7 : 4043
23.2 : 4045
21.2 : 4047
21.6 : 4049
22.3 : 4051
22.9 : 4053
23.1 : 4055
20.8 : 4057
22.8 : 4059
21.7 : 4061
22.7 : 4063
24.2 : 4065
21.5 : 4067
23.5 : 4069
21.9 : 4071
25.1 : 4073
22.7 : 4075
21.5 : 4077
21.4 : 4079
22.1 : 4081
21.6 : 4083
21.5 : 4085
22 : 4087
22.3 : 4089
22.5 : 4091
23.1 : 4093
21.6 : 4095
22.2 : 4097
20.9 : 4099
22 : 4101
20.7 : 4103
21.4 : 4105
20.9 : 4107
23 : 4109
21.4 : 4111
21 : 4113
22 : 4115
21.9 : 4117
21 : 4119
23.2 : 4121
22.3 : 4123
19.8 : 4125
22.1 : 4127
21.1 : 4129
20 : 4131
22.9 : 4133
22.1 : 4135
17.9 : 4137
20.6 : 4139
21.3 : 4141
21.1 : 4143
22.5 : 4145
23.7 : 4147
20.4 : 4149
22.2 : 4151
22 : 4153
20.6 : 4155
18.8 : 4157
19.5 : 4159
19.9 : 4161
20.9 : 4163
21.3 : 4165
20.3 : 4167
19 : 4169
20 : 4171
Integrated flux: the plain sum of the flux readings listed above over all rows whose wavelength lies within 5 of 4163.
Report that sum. 102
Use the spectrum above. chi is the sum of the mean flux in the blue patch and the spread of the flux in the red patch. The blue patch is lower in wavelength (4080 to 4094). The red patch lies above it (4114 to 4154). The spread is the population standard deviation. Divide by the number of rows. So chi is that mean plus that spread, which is 23.5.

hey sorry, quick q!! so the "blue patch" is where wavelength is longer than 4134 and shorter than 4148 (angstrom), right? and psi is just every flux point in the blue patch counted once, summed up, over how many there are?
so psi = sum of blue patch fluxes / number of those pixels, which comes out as 21.3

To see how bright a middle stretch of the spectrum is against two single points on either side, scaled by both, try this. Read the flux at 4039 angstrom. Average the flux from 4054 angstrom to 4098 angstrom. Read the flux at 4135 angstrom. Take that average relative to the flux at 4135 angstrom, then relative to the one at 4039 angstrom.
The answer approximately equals 0.043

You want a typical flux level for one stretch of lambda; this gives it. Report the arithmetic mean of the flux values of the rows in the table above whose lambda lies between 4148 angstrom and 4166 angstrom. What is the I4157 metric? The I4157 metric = 20.6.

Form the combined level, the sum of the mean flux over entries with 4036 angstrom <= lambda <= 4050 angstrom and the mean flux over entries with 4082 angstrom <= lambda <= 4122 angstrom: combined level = 44.2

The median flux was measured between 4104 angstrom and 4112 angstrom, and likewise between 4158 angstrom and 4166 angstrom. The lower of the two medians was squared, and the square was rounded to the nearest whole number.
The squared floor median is 416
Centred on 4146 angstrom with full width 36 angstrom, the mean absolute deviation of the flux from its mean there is 1.13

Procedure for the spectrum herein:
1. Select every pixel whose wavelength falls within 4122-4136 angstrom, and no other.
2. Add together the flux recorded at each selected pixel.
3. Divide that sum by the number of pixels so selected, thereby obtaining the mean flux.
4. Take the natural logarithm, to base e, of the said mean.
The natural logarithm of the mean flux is 3.07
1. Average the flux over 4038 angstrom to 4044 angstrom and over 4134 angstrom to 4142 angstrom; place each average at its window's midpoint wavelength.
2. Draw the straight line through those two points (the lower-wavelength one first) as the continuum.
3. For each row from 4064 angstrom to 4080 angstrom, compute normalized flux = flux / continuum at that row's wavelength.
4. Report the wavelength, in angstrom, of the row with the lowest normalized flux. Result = 4067 angstrom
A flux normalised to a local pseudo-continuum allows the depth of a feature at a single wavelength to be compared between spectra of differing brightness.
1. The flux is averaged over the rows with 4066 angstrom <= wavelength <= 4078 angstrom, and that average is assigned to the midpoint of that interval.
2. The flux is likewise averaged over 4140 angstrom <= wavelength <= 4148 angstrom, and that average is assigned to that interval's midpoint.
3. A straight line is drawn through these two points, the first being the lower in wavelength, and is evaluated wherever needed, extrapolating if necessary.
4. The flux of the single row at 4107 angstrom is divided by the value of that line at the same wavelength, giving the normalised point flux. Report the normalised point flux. 0.93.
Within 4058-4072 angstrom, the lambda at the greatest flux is 4065 angstrom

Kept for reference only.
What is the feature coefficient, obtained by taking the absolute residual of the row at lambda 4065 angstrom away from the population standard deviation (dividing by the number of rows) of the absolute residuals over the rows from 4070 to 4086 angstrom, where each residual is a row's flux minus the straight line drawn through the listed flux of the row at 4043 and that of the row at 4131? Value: -1.1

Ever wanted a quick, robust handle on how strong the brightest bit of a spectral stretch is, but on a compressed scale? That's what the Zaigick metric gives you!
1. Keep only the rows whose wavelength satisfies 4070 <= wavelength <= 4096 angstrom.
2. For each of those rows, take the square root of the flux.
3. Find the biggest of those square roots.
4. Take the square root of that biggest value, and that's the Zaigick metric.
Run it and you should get 2.238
